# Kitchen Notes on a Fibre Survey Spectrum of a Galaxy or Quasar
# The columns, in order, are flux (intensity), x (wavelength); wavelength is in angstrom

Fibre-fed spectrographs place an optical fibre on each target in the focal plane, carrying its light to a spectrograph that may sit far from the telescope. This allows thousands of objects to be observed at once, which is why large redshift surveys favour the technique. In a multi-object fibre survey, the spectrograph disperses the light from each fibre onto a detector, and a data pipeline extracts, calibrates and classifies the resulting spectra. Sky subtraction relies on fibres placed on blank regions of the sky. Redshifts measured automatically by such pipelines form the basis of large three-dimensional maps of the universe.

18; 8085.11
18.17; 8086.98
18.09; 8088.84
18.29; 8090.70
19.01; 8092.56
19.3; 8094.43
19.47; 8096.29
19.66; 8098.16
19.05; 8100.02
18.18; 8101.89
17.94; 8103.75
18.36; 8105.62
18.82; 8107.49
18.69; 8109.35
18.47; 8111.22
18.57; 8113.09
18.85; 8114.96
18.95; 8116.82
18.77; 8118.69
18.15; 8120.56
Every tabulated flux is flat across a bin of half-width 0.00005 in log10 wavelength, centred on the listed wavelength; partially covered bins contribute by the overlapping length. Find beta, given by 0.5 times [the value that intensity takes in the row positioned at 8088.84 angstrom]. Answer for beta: 9.0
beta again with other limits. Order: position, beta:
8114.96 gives 9.4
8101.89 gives 9.1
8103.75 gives 9.0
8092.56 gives 9.5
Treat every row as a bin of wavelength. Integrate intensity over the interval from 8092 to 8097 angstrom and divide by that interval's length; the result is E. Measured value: 19.3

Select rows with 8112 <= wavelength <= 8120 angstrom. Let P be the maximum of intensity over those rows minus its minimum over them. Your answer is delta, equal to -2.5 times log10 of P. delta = 1.1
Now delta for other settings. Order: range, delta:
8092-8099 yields 0.5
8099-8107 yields -0.1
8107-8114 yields 1.1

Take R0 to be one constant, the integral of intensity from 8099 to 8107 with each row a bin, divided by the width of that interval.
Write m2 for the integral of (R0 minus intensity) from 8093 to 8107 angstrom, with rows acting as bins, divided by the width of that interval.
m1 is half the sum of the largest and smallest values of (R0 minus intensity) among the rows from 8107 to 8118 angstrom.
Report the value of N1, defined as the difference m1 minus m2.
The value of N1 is 0.1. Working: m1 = -0.29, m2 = -0.44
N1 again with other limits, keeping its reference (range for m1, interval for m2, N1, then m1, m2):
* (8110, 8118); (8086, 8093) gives -0.4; -0.29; 0.07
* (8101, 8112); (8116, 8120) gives 0.4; 0.04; -0.37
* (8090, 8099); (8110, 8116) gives -0.3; -0.56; -0.22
